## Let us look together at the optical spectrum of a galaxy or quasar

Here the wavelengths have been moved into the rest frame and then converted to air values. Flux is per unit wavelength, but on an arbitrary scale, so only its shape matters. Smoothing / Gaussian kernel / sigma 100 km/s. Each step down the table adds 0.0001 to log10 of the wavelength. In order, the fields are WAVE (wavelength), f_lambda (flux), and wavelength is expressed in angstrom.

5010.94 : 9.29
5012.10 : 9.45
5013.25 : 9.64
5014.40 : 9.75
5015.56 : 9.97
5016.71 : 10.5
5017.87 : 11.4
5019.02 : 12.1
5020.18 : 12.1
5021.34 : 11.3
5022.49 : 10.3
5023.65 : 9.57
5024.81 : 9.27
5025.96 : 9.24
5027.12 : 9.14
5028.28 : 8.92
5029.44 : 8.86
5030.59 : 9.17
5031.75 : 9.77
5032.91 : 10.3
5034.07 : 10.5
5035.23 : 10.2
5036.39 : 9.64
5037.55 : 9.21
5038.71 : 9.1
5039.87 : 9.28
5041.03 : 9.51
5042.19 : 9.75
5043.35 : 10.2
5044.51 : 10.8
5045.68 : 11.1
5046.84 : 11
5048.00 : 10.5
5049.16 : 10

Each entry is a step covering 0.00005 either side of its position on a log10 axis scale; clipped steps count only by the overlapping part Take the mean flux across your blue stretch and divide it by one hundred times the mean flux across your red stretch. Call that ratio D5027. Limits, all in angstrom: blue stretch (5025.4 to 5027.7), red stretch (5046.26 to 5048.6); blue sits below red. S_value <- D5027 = 0.0085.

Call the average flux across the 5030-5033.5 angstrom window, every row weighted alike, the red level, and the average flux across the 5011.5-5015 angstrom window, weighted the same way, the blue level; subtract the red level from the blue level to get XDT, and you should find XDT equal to -0.1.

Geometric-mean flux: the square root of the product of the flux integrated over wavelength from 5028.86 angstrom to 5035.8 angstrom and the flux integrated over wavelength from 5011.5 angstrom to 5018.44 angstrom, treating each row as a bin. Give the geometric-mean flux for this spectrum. 69.1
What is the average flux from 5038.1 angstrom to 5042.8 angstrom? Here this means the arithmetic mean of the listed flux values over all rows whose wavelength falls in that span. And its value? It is 9.4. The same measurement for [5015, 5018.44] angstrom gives 10.6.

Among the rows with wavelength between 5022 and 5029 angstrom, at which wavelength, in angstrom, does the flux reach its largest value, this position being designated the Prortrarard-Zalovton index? 5022.49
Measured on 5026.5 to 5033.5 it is 5032.91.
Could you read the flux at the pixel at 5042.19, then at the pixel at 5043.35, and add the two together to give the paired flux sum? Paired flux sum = 19.95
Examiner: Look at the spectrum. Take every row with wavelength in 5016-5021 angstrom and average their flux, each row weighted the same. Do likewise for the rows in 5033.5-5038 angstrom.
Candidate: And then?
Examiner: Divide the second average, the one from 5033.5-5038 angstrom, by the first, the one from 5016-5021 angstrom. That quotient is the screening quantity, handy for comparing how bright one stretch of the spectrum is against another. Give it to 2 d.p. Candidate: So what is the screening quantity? 0.86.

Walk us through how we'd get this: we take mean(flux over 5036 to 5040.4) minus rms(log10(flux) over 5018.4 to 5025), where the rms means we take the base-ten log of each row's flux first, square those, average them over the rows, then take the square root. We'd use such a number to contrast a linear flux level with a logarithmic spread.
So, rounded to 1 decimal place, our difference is 8.3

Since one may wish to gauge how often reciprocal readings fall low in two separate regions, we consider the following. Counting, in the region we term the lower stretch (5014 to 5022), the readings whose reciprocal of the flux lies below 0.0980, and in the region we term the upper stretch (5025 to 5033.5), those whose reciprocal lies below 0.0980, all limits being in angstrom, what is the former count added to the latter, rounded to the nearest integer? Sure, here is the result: 6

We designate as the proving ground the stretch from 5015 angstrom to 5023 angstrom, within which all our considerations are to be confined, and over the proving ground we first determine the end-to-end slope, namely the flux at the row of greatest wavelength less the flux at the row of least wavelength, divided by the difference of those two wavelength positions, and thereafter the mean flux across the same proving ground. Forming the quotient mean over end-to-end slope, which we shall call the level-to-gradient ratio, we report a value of 233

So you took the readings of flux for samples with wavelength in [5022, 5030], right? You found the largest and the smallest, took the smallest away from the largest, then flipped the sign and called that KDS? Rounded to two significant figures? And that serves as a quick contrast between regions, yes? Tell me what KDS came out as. -1.4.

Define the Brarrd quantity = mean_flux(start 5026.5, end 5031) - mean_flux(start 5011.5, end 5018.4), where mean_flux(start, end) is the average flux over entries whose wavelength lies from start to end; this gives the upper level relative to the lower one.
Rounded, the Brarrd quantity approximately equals -1.1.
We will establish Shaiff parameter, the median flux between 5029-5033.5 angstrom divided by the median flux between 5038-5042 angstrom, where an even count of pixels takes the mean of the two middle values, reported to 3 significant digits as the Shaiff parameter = 1.02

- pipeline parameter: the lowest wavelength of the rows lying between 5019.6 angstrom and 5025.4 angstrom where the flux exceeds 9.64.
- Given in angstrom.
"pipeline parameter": 5020.18 angstrom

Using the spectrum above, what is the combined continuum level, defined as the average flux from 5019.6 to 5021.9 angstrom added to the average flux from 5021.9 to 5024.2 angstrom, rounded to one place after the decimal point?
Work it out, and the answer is 21.6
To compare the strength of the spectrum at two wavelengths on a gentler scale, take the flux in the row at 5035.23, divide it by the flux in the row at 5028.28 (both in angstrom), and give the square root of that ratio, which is 1.07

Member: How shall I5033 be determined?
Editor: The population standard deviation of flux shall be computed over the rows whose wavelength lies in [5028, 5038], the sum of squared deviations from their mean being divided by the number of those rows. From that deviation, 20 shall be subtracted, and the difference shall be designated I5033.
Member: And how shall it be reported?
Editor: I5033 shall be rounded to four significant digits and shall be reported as -19.42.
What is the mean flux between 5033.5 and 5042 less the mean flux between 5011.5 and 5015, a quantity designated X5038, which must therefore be 0.0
